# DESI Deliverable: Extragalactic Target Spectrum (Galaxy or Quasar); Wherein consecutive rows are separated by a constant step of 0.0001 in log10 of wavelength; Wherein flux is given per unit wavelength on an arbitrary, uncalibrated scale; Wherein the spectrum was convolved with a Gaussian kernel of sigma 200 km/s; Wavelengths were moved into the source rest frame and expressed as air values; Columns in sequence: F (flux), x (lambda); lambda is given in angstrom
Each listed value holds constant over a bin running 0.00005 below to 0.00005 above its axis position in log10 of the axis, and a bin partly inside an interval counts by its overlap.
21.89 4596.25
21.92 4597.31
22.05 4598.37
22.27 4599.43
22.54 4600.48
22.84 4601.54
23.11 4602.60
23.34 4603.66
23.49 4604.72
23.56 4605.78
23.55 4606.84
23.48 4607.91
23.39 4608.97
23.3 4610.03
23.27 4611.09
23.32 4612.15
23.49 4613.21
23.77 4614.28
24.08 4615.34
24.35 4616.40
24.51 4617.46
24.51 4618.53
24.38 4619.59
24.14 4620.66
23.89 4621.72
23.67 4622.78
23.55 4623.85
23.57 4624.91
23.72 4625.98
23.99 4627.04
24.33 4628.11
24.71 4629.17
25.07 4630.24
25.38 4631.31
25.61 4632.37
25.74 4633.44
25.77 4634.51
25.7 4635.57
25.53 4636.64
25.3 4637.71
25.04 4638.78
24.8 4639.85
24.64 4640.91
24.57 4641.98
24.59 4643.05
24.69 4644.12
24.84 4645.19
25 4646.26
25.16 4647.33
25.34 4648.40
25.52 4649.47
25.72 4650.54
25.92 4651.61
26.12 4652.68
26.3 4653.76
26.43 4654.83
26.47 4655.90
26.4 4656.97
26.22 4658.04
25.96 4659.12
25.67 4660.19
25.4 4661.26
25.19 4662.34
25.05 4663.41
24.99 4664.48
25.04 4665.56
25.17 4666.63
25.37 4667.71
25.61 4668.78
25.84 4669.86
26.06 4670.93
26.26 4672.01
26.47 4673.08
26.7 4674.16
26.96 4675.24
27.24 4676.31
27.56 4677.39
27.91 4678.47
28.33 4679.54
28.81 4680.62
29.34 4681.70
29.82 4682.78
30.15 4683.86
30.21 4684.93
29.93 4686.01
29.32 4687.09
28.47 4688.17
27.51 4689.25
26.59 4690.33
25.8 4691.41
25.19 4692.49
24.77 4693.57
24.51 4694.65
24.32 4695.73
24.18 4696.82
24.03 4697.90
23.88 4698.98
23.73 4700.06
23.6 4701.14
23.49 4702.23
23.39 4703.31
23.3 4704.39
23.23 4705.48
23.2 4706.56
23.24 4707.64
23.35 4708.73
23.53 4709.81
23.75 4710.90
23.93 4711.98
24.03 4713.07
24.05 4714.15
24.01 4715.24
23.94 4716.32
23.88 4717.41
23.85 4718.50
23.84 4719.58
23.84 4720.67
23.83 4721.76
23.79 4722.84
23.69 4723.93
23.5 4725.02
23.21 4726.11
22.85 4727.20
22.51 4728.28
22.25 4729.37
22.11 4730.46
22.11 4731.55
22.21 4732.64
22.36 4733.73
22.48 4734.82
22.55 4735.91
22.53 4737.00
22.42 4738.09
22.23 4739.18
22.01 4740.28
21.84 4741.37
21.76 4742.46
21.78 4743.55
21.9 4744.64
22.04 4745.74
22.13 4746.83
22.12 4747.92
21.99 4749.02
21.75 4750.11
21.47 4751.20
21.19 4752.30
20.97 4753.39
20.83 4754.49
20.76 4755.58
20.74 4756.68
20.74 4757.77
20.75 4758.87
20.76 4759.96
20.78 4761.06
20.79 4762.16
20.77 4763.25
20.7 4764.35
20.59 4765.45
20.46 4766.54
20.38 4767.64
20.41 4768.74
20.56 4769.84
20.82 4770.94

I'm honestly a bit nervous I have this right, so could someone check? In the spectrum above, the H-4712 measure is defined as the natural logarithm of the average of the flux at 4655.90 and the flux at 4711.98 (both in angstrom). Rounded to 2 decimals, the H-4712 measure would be 3.23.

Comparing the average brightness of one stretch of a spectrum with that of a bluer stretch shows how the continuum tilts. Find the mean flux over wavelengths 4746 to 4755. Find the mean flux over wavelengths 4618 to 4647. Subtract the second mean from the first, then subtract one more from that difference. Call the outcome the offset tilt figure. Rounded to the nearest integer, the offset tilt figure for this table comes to -4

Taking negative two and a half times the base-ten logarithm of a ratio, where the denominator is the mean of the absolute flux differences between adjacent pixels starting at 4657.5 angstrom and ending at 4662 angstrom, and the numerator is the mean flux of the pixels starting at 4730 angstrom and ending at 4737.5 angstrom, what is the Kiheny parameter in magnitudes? -4.78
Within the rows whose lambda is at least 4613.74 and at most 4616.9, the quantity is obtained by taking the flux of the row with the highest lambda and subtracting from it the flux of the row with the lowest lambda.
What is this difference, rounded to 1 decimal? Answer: 0.6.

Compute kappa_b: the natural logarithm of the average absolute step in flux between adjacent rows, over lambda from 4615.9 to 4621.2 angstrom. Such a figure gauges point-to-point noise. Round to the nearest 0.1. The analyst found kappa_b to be -2.0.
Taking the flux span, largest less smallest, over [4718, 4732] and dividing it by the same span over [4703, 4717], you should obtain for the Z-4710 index 2.0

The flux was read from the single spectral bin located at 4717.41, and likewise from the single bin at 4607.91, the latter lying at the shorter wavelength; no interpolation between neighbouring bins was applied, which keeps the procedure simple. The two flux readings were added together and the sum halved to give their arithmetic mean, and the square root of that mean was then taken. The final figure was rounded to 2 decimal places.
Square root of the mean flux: 4.87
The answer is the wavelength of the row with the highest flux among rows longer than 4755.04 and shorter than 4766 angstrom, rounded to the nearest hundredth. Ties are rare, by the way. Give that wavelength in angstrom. 4762.16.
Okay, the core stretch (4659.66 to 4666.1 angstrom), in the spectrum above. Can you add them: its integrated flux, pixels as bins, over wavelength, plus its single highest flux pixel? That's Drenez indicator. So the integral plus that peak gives 188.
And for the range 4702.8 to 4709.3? 175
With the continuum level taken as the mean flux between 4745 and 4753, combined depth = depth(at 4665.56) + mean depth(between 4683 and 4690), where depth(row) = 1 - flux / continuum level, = -0.49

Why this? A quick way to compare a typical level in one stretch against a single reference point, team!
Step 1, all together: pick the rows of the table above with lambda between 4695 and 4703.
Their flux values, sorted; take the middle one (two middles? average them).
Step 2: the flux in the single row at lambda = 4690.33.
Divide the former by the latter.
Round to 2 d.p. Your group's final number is 0.90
